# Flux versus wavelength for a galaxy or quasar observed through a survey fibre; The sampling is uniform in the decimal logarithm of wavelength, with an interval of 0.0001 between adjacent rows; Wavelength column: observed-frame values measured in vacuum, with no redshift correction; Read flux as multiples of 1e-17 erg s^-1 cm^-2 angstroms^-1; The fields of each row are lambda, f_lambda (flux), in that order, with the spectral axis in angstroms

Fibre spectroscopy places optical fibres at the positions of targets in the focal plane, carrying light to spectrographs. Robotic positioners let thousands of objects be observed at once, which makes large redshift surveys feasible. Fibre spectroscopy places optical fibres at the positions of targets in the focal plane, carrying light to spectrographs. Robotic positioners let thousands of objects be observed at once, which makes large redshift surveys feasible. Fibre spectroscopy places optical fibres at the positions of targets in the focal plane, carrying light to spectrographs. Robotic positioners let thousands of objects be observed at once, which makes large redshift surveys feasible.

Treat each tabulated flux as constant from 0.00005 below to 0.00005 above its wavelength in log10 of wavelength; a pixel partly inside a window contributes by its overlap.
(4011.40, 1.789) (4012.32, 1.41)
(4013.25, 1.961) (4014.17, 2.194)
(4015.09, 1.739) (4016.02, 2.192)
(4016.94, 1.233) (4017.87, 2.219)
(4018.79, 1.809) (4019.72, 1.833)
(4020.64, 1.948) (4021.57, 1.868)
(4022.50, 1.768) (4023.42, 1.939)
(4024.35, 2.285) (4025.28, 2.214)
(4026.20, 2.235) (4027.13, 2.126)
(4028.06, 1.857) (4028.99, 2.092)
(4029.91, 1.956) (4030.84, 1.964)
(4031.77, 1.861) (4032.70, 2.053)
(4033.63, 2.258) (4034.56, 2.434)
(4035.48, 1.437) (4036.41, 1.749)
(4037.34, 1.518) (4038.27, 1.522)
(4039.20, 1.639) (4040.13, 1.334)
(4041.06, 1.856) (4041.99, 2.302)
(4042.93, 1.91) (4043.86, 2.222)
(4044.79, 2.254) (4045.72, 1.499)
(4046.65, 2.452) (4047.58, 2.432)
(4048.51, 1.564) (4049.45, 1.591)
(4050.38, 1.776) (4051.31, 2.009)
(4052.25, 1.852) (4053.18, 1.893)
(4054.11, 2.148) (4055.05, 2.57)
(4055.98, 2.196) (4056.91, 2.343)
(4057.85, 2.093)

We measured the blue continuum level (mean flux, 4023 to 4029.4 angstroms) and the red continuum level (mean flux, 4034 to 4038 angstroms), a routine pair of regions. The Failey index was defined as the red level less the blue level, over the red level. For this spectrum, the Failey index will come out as -0.18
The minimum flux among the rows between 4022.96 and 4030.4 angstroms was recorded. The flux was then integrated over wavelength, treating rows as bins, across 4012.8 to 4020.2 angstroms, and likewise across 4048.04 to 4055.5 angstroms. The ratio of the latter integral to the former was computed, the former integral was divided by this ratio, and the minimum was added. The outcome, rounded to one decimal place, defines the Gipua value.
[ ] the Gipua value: 15.6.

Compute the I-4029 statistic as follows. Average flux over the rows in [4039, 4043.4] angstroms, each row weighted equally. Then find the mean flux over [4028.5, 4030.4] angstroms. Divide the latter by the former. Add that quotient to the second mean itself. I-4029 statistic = 3.14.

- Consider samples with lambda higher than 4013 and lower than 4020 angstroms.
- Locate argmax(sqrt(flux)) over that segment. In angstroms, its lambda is 4017.87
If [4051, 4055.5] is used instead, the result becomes 4055.05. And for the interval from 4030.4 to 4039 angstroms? 4034.56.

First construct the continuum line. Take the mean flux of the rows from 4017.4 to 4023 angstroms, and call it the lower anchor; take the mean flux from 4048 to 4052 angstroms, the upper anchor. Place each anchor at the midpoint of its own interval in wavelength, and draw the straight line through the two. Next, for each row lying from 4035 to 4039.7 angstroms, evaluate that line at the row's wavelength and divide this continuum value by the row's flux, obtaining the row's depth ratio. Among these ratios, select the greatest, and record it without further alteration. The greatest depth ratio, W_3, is 1.27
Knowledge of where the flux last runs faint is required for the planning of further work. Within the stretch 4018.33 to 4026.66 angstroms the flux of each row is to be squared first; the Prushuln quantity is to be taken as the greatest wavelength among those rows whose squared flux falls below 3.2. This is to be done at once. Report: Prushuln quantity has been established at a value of 4022.50 angstroms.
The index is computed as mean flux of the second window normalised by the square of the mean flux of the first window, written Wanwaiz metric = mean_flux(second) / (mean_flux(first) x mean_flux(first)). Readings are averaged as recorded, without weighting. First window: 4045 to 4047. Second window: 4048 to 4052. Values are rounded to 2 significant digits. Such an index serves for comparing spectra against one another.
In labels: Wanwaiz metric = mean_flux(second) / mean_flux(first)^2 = 0.44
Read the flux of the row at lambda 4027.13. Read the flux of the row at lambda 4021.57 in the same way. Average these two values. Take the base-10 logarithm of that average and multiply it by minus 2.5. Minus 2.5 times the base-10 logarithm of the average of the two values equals -0.75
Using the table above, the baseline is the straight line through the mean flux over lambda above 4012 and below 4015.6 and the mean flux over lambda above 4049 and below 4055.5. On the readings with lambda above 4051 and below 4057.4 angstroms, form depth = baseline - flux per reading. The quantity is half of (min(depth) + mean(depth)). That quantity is -0.37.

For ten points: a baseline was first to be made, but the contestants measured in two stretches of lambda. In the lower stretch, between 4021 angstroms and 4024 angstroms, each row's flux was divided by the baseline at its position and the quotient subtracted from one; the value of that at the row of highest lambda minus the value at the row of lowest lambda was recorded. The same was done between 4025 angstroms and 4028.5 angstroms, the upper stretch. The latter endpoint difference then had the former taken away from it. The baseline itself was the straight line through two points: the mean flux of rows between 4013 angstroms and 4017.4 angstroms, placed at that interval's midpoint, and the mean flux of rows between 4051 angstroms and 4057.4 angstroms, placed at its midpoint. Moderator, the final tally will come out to 0.2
